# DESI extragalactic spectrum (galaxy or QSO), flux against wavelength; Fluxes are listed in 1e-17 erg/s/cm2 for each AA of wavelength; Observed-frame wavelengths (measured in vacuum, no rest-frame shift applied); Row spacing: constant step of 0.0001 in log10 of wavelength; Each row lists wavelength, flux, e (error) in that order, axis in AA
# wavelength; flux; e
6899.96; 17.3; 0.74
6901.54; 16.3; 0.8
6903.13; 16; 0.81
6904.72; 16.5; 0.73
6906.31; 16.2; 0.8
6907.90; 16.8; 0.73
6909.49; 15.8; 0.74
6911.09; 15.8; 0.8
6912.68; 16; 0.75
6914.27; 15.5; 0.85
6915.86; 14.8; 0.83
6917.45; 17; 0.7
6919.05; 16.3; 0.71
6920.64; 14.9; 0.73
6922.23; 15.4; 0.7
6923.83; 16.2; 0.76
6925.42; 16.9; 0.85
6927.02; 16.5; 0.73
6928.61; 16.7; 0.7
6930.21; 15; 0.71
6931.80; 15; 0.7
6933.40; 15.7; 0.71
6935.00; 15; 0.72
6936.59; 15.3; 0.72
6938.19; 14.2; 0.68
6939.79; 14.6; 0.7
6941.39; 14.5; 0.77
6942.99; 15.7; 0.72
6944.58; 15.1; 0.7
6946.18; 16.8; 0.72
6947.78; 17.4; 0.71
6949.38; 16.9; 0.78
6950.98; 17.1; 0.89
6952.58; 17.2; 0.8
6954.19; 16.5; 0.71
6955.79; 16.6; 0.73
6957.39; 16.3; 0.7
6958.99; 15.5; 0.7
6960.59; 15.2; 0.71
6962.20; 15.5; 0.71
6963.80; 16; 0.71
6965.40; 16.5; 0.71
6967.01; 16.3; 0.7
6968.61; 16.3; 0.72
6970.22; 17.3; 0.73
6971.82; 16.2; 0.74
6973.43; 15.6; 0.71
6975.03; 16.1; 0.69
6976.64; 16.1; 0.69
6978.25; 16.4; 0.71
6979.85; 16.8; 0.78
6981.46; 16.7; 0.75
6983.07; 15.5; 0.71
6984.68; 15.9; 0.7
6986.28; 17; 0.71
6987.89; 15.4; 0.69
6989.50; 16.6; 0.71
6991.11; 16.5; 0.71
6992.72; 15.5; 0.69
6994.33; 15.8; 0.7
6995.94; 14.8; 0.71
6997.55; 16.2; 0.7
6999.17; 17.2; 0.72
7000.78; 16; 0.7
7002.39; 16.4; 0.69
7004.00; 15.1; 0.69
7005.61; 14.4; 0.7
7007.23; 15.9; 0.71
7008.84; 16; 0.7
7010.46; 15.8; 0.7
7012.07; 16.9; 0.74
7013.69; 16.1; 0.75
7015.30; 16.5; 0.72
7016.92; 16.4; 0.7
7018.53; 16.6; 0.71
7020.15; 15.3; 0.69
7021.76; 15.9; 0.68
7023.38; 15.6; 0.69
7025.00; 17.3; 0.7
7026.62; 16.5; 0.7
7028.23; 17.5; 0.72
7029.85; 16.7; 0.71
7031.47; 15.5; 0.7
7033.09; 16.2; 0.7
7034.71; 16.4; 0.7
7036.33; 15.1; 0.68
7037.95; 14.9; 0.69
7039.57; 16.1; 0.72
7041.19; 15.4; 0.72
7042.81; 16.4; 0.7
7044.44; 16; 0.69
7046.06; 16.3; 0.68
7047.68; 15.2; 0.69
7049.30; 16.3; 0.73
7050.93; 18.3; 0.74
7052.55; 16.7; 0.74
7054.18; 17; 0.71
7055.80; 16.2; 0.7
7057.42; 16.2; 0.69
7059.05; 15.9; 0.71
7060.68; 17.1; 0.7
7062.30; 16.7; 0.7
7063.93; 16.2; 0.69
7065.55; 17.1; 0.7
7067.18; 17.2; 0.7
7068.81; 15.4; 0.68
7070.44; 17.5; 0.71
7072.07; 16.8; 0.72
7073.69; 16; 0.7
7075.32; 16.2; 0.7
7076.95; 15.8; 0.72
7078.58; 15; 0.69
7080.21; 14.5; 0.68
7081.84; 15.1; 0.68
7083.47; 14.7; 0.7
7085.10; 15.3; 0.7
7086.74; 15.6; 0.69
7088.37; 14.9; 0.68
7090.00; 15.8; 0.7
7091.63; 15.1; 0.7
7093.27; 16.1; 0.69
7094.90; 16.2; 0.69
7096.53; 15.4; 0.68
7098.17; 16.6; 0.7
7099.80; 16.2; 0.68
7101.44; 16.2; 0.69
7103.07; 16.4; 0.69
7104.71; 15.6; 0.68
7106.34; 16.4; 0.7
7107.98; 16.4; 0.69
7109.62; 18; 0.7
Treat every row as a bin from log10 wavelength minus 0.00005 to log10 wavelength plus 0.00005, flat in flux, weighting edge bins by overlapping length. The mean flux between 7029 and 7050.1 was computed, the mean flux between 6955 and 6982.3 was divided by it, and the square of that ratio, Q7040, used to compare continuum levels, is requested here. 1.04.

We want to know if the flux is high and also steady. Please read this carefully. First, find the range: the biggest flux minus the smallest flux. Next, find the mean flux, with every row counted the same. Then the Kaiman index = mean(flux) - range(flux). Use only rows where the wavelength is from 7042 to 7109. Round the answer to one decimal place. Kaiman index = 12.3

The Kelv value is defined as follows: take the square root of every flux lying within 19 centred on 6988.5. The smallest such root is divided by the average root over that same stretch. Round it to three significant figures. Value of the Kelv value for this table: 0.960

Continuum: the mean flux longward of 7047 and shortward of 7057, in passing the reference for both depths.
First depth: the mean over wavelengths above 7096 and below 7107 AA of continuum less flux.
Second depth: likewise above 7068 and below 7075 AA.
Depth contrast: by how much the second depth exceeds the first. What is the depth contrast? -0.3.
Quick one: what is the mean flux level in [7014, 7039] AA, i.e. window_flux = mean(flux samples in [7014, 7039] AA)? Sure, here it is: 16.2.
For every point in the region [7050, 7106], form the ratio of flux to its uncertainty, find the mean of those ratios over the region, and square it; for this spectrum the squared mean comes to 531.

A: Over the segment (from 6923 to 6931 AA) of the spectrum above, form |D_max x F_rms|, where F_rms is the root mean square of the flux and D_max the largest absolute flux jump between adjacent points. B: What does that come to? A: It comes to 28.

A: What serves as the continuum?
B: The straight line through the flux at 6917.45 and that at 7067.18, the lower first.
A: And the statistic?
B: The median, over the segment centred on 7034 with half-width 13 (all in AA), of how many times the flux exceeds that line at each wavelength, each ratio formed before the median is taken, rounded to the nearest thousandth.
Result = 0.941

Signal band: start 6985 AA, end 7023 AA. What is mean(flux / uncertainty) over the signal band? 22.7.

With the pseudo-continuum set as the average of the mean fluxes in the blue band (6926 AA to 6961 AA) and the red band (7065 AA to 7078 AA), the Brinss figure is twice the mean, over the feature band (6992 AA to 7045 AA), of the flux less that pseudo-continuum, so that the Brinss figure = -0.3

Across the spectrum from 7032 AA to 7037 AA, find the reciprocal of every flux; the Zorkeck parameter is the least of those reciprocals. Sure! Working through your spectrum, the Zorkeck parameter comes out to 0.0610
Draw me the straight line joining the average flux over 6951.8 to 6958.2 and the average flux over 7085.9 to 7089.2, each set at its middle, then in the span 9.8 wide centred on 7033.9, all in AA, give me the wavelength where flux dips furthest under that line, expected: 7037.95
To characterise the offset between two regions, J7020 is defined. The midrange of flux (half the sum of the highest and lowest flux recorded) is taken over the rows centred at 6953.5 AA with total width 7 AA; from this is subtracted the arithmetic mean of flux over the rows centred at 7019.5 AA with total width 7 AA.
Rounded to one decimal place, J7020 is 0.8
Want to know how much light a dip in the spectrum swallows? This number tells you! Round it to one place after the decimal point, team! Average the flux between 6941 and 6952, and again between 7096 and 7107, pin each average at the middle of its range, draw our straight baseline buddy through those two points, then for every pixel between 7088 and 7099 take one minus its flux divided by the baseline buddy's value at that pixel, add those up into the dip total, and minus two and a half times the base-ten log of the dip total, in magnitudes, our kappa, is 1.9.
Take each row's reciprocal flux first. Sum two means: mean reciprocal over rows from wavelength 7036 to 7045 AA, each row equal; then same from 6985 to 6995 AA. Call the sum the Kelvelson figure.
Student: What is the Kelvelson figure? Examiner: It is 0.126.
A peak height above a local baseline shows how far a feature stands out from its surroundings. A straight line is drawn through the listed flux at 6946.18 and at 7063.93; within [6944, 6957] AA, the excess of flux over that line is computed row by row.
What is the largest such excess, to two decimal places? 0.61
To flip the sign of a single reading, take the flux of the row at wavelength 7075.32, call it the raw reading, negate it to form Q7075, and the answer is -16.2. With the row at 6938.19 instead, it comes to -14.2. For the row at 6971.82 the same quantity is -16.2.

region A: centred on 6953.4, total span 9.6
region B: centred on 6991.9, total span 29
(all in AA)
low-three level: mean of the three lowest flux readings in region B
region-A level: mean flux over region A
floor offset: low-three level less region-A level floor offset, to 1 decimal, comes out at -2.0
